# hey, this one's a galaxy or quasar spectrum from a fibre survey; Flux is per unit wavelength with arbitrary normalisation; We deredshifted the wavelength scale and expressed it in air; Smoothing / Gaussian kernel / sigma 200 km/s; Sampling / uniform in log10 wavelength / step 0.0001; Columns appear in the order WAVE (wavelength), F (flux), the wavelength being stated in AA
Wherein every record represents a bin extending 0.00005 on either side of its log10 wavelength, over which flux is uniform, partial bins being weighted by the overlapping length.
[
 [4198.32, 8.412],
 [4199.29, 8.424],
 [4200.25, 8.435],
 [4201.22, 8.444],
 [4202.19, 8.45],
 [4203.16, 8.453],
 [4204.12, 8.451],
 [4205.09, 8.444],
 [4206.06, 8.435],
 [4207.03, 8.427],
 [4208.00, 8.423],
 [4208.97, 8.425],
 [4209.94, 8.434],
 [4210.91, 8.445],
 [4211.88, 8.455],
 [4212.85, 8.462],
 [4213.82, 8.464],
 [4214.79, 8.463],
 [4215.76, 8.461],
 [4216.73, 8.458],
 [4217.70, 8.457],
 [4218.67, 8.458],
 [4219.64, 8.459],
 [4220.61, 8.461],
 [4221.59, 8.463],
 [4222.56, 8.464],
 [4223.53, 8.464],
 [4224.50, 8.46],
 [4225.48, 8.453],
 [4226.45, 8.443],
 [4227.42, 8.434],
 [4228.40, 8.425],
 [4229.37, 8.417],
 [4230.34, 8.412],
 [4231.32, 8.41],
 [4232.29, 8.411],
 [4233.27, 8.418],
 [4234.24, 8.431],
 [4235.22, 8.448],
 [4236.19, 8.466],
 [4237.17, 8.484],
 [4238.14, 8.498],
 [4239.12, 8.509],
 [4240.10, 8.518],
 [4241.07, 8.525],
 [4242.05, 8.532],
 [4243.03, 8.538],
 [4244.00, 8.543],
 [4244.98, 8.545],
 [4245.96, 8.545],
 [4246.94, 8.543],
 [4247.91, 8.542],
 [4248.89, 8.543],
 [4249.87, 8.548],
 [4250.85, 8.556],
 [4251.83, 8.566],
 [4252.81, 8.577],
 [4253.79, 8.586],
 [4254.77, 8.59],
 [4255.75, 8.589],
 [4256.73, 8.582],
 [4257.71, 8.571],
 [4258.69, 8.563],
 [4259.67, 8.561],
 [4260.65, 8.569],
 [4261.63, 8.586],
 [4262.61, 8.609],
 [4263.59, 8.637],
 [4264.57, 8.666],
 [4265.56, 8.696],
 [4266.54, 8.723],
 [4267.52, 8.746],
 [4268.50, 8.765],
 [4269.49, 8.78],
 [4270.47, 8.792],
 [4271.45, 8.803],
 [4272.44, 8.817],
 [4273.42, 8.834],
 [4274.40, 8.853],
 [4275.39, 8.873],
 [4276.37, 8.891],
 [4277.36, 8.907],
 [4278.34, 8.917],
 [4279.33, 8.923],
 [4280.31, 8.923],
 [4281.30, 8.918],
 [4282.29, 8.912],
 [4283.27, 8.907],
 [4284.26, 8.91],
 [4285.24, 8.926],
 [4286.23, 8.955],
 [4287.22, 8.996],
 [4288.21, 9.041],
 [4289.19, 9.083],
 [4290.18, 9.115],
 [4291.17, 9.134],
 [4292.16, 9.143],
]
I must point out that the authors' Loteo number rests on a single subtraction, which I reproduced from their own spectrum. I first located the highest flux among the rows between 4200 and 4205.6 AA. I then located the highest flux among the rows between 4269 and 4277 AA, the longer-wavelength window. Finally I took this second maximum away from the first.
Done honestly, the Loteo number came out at -0.44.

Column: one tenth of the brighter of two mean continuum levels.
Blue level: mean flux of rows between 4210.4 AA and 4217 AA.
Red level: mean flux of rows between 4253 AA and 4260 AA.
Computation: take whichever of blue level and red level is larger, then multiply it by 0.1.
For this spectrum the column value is 0.858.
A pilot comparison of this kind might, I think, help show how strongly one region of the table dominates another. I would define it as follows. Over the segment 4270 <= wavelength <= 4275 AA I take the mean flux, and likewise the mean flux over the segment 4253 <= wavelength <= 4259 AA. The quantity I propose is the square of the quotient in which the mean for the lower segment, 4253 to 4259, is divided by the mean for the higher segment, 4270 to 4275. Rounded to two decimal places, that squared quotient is 0.95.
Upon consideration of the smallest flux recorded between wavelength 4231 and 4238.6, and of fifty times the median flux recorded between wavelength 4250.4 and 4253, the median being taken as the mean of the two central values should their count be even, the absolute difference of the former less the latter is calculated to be 420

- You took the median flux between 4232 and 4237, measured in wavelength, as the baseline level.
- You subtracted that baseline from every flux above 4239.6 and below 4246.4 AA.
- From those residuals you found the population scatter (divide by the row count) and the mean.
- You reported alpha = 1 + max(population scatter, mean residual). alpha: 1.10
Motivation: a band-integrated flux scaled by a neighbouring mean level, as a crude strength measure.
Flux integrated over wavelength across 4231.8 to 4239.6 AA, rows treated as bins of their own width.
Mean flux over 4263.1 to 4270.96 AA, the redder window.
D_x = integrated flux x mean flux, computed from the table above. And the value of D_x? 576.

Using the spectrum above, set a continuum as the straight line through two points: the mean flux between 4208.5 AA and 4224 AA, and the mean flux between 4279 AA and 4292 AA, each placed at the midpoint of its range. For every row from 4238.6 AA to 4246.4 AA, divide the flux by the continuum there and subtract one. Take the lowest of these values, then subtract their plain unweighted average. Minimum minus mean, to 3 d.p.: -0.001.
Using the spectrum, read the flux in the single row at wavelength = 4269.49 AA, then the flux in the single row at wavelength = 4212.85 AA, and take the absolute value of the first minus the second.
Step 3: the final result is 0.32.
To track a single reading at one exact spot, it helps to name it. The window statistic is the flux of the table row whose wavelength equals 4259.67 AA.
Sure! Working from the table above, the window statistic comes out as 8.561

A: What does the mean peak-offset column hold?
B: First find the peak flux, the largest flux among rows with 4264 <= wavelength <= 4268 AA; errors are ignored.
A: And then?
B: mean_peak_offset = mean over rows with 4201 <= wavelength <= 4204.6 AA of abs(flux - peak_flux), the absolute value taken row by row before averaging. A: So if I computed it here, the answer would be 0.30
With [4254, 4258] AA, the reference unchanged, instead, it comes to 0.16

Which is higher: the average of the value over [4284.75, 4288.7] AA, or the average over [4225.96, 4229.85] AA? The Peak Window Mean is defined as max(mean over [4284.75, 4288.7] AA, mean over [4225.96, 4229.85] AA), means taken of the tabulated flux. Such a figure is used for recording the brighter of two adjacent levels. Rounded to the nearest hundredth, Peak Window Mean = 8.98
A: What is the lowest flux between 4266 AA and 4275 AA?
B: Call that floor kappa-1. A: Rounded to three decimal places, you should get 8.723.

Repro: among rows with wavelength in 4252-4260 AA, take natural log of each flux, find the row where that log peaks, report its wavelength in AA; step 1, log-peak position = 4254.77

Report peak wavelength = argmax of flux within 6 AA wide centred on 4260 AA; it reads 4262.61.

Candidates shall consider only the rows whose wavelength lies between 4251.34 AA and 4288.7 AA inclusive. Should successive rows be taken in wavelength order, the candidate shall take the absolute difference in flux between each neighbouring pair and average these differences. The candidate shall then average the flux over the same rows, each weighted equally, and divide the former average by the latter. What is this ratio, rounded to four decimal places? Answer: 0.0017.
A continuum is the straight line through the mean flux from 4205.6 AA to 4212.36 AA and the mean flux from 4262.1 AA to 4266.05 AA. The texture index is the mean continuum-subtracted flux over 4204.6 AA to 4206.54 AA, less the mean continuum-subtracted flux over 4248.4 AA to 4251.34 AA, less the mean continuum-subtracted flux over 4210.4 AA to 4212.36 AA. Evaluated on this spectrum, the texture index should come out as 0.1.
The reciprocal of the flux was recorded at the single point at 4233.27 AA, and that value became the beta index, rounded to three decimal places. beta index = 0.119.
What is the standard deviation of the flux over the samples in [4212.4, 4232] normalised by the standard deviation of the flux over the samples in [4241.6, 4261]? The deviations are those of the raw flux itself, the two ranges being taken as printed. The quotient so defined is 1.0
